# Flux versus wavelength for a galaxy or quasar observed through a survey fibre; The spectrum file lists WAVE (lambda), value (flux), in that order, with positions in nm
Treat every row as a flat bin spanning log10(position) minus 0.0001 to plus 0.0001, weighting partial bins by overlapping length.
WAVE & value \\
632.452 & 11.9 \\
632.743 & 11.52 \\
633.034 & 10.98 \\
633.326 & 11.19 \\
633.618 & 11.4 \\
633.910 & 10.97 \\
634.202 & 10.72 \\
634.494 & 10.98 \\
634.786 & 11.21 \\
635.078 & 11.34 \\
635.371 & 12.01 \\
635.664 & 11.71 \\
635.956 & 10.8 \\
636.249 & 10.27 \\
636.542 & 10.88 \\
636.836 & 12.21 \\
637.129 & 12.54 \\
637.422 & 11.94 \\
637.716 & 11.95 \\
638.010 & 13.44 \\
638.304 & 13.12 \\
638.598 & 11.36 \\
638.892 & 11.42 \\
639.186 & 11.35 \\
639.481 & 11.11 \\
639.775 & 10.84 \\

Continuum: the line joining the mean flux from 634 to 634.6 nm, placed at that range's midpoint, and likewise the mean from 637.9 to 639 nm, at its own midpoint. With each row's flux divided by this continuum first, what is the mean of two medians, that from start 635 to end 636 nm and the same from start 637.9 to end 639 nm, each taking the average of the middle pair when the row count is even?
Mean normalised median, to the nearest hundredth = 1.01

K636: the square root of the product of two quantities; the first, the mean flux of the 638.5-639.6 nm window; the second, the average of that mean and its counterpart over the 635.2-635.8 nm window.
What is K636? 11.4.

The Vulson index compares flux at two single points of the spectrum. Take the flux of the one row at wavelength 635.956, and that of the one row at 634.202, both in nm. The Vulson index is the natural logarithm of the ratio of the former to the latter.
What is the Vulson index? 0.01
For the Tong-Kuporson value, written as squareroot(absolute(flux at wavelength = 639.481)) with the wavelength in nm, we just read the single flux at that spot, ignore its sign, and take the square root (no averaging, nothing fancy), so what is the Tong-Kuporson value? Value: 3.33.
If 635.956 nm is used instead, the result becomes 3.29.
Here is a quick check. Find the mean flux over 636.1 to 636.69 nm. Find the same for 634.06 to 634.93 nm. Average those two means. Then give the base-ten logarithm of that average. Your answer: 1.03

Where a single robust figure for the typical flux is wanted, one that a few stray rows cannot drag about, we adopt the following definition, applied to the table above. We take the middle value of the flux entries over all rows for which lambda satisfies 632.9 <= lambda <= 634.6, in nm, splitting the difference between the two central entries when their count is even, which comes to 10.98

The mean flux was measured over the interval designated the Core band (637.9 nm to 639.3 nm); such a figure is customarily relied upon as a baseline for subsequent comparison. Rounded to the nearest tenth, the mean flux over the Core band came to 12.1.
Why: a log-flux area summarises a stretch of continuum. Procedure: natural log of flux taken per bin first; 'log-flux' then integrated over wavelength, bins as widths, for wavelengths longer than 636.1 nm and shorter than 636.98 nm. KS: 2.12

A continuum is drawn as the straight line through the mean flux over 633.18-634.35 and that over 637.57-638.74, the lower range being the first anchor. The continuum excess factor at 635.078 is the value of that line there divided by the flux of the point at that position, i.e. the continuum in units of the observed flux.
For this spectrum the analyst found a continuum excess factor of 1.01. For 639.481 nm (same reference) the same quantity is 1.16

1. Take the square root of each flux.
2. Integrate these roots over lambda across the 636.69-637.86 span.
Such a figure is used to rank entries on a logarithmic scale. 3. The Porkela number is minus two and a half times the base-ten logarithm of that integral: -1.53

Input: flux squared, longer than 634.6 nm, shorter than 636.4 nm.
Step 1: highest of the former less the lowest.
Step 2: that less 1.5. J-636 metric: 37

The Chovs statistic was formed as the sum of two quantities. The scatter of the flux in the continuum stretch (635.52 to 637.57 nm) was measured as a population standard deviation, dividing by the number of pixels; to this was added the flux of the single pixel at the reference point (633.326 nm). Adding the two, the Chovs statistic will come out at 12.0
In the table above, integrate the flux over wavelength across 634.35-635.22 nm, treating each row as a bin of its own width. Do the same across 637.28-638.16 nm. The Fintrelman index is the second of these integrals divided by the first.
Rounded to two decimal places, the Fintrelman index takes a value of 1.12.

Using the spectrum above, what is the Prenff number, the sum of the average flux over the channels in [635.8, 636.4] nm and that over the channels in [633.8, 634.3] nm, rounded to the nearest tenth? 21.4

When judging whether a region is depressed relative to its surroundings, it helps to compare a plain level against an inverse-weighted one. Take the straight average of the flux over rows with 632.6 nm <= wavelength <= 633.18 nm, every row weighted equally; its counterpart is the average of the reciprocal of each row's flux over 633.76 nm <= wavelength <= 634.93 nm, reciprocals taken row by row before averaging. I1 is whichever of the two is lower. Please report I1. 0.0912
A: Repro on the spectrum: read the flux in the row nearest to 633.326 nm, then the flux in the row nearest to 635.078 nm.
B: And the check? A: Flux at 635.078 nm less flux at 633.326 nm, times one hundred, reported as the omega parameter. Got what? 15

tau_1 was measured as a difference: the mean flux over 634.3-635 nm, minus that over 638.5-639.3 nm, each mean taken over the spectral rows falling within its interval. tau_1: -0.28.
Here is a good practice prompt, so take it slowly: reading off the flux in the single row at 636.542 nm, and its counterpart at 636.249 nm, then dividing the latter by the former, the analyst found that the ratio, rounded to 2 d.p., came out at 0.94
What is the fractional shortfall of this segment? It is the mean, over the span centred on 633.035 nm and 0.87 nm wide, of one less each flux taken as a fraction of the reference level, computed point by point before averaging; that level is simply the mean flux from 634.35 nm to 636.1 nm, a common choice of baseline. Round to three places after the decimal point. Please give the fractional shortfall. 0.010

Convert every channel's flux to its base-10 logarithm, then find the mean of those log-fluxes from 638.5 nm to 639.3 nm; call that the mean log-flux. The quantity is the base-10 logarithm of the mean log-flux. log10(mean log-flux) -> 0.024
